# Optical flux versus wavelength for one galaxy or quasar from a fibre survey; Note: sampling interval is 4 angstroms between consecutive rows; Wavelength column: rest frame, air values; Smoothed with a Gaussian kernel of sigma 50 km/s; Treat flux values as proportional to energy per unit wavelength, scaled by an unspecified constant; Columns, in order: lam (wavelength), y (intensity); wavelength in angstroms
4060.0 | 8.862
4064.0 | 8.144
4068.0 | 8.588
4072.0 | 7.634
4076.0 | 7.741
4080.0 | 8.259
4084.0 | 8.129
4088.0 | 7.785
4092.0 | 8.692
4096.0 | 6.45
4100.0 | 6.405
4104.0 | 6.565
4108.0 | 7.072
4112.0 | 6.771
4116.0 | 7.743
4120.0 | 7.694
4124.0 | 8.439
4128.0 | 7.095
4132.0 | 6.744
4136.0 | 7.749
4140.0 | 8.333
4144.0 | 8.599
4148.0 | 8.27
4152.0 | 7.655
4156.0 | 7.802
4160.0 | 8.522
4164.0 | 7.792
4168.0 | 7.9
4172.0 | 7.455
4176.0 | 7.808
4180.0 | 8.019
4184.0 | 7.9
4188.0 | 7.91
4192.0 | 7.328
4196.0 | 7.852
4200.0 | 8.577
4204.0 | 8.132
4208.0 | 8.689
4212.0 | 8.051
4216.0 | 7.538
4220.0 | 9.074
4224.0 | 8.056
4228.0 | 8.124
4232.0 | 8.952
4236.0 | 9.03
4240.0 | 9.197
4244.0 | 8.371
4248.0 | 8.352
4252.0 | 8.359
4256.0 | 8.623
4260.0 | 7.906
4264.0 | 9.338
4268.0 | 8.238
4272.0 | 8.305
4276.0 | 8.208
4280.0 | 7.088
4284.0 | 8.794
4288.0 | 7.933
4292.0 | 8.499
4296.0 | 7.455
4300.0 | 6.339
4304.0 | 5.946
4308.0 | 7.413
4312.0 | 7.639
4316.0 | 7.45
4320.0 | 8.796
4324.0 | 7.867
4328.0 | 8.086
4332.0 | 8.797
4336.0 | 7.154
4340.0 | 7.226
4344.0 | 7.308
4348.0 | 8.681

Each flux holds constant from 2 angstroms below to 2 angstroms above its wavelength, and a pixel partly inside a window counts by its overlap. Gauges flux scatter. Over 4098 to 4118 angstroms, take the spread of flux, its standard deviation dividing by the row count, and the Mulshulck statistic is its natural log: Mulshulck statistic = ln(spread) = -0.8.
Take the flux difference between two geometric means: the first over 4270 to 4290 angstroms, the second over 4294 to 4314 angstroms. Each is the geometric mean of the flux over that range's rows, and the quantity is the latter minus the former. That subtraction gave -1.1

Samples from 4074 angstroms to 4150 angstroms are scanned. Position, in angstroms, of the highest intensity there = 4092.0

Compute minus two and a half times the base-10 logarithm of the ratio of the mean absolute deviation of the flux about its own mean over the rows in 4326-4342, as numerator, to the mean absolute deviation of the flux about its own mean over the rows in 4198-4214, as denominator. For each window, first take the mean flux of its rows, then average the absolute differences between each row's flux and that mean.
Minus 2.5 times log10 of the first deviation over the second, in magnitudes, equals -0.9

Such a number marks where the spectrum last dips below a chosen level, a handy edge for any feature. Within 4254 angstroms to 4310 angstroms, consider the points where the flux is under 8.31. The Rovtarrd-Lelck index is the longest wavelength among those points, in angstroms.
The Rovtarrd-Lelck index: 4308.0 angstroms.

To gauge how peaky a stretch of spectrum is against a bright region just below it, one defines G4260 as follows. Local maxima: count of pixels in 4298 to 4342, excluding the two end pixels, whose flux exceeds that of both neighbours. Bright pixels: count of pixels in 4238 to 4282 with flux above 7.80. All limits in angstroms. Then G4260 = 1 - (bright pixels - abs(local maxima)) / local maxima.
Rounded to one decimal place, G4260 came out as -1.3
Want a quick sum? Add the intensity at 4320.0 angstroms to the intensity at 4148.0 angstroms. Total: 17.1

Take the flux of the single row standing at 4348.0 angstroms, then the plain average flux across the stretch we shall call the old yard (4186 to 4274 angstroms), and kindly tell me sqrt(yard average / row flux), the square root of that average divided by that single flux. 0.98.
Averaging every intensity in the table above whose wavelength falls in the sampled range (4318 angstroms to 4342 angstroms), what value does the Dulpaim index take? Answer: 8.0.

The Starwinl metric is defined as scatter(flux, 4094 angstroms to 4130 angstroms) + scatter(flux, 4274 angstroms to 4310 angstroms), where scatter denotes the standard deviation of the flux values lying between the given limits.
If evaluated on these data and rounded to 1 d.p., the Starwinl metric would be 1.6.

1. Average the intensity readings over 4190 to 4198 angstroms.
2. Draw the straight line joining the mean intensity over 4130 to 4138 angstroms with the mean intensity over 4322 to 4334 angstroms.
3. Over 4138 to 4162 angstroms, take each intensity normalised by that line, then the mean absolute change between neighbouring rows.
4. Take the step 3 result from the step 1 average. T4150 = 7.53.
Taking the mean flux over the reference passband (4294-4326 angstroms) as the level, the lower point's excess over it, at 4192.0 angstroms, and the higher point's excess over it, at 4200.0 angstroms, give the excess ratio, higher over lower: -34.6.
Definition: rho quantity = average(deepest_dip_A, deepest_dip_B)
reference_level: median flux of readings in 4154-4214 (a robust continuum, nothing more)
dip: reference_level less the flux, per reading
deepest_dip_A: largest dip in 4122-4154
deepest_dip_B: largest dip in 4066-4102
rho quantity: 1.33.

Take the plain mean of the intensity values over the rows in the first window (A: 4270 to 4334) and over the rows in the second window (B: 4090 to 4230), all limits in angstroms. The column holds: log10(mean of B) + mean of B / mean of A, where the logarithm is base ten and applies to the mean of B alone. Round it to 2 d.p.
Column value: 1.89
